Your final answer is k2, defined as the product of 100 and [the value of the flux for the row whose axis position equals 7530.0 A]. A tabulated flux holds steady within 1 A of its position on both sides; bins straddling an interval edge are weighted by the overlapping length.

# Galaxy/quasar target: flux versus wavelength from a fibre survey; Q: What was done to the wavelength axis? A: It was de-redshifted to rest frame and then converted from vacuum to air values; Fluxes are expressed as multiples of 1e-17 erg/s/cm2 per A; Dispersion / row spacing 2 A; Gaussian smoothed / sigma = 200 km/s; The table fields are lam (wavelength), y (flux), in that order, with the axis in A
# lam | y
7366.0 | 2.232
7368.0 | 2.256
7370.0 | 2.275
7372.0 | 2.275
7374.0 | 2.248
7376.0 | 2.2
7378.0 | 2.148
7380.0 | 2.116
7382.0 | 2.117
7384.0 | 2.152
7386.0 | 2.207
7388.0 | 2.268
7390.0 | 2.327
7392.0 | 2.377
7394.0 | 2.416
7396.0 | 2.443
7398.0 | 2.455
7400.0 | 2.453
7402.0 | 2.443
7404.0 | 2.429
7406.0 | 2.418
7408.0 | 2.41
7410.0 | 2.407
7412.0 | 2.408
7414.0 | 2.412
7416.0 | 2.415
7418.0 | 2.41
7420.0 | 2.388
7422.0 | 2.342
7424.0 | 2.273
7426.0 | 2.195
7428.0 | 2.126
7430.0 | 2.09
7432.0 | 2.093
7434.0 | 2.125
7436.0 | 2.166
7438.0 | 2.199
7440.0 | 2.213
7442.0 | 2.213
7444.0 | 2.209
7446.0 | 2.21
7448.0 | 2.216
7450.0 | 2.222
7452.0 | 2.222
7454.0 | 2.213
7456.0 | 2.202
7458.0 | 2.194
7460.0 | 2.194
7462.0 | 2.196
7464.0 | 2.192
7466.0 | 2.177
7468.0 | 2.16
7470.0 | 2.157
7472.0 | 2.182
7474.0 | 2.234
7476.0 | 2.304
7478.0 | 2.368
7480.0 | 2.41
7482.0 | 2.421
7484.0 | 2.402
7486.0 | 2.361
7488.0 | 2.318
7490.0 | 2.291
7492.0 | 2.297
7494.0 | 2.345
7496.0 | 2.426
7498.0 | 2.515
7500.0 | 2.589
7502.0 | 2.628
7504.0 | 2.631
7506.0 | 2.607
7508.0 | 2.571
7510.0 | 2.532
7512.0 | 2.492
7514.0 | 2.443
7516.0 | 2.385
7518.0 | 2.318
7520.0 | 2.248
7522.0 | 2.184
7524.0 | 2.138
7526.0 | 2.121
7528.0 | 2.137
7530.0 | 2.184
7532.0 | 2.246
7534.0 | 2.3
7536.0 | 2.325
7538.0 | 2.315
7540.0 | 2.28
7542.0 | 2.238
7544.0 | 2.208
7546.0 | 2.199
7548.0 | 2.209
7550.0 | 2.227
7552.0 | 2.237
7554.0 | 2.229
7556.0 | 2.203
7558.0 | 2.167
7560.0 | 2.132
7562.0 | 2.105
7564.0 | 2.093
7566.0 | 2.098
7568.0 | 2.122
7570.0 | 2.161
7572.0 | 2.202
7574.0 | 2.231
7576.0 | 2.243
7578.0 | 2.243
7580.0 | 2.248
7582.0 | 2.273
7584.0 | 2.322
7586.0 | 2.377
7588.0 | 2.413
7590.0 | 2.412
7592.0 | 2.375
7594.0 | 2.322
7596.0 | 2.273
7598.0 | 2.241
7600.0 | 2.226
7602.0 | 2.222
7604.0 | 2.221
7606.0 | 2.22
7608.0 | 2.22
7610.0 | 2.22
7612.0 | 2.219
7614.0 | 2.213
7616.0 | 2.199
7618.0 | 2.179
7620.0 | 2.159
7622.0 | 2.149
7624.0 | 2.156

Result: 218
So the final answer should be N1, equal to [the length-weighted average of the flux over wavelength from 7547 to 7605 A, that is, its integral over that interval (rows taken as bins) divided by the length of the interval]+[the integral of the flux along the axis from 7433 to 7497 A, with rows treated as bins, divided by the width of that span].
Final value 4.49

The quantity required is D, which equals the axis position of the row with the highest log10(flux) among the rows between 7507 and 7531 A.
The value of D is 7508.0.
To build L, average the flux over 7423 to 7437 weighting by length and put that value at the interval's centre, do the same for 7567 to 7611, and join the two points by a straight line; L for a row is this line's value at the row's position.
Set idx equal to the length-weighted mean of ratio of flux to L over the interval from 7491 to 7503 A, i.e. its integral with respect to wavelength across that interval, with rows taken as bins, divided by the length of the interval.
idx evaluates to 1.12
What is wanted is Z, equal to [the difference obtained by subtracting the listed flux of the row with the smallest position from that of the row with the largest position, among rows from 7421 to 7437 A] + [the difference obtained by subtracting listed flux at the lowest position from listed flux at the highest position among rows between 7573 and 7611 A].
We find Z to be -0.19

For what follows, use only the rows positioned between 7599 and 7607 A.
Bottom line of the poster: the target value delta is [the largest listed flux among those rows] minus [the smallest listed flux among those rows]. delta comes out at 0.01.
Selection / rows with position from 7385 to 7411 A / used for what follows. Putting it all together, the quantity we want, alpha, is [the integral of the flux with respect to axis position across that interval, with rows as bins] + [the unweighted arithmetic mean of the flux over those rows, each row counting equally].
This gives 64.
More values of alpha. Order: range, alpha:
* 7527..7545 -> 43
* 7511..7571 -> 136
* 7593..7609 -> 38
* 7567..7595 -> 66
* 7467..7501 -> 82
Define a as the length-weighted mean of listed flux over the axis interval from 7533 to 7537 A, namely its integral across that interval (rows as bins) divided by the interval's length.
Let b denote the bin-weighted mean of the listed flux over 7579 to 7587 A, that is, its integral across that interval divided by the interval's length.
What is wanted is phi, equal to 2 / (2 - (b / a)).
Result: 1.99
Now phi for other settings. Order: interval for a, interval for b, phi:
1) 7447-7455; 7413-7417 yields 2.19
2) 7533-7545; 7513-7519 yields 2.10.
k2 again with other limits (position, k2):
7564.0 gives 209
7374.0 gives 225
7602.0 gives 222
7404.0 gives 243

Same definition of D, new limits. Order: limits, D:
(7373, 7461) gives 7398.0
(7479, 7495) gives 7482.0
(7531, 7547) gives 7536.0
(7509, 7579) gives 7510.0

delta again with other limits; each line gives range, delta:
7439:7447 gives 0.00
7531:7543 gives 0.09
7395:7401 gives 0.01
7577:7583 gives 0.03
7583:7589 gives 0.09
